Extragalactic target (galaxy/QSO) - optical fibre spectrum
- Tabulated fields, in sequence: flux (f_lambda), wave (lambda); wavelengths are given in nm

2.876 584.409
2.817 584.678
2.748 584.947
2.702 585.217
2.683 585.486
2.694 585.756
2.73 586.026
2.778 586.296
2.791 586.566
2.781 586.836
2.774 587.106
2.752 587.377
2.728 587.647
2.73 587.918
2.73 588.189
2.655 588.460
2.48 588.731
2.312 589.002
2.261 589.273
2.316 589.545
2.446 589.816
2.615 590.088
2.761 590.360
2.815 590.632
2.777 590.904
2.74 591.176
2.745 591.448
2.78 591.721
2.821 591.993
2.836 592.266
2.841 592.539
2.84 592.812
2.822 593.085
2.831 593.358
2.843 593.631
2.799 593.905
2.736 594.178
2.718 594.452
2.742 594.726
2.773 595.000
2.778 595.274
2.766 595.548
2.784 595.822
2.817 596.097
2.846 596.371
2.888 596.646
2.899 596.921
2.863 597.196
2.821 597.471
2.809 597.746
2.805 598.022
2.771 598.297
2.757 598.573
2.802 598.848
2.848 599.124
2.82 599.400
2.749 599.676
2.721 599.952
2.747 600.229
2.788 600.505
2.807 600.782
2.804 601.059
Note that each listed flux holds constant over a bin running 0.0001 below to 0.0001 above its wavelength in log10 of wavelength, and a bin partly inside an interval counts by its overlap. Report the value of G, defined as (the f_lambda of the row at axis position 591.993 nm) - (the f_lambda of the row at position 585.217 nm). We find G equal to 0.12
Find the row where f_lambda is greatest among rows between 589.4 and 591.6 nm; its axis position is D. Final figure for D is 590.632 nm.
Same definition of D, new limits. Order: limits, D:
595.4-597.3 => 596.921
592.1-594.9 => 593.631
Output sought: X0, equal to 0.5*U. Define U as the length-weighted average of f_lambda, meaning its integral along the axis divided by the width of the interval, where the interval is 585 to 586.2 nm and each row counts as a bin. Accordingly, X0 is 1.35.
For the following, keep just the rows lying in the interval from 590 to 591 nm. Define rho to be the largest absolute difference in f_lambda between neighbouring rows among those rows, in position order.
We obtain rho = 0.146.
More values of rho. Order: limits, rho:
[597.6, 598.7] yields 0.034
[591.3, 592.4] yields 0.041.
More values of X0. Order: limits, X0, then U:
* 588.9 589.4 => 1.14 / 2.29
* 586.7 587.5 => 1.38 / 2.77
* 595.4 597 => 1.42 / 2.83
